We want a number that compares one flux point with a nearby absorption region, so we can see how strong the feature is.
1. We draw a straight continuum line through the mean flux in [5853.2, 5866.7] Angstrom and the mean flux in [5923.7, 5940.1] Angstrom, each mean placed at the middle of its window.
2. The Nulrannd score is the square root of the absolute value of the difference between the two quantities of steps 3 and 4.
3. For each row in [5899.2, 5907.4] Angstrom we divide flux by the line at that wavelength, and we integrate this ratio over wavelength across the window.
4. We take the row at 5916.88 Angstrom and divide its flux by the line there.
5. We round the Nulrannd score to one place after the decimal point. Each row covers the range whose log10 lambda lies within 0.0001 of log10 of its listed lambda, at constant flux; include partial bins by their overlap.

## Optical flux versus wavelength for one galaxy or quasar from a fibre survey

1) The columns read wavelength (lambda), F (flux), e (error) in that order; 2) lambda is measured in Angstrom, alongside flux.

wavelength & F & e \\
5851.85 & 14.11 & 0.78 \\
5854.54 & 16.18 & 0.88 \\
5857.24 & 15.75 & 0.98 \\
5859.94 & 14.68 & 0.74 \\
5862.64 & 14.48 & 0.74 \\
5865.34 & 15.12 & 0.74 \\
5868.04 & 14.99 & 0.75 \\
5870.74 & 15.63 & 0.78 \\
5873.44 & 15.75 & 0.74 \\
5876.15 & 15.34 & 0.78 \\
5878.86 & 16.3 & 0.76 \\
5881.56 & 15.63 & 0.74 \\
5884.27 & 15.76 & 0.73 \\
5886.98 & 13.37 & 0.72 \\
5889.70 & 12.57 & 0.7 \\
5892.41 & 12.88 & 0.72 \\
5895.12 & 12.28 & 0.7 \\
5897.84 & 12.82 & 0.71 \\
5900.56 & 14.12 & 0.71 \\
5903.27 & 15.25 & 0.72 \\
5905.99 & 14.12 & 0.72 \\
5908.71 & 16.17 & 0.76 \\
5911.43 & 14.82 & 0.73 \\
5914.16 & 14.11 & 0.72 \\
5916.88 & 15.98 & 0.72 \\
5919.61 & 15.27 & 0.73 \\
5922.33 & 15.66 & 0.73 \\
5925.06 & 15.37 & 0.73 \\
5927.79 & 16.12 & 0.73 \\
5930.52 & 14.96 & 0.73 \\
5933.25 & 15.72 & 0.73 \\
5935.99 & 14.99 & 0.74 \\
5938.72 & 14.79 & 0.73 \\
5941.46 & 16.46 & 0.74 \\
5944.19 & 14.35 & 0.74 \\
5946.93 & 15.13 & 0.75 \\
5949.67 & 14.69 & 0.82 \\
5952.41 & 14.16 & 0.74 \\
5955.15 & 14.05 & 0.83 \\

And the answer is 2.6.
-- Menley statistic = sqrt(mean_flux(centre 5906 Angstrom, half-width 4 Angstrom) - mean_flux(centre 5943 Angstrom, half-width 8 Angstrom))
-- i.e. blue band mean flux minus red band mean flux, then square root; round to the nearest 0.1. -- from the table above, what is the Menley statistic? 0.3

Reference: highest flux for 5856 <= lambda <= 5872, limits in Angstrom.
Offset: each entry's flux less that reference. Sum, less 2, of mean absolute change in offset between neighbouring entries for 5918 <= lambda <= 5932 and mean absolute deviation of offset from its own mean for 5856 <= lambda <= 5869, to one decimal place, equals -1.0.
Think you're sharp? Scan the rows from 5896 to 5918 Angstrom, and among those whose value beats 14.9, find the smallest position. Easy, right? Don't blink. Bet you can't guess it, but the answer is 5903.27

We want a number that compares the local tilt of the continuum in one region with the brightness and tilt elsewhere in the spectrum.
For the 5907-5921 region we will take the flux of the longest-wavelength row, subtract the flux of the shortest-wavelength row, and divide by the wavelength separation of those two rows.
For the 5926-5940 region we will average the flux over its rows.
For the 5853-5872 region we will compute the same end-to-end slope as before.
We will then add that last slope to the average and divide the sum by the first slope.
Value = -185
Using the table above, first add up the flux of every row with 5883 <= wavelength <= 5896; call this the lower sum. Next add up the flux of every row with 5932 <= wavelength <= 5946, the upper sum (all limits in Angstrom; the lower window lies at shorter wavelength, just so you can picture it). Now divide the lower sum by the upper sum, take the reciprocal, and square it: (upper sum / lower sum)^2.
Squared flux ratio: 1.30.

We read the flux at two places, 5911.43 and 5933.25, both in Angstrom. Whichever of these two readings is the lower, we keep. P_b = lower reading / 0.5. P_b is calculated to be 29.6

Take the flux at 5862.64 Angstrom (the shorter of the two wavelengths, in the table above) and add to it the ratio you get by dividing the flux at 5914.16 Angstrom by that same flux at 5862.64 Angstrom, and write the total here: 15.5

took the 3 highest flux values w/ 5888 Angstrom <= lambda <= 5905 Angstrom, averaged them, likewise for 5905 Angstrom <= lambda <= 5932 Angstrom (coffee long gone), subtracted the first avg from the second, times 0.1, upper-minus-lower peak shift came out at 0.20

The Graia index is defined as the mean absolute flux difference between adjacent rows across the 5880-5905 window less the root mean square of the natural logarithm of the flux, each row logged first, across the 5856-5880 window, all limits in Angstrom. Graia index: -1.83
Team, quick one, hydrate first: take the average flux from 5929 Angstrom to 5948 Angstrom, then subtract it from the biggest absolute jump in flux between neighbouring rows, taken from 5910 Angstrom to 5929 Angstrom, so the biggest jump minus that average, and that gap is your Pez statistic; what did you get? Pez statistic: -13.3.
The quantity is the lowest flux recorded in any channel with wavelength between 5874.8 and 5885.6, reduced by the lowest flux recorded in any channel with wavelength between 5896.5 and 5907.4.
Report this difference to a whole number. 3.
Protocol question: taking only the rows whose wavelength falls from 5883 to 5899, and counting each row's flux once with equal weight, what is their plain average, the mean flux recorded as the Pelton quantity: 13.3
